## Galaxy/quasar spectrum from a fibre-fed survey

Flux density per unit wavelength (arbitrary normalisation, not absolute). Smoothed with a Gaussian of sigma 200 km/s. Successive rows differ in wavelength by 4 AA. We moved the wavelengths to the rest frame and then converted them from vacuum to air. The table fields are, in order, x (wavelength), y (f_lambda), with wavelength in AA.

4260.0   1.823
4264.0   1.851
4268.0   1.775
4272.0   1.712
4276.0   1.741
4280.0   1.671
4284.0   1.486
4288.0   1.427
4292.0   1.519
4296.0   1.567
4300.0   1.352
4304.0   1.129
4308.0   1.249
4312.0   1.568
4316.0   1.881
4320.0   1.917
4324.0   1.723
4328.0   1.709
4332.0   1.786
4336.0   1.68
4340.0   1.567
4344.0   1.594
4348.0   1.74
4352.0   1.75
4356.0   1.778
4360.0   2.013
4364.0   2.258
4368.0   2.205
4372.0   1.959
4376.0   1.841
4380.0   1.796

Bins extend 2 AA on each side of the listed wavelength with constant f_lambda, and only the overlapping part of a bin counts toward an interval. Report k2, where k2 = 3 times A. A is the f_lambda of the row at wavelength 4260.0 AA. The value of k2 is 5.5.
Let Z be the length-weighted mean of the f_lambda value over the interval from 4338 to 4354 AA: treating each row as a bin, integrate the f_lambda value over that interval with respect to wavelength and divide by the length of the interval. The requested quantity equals 1.66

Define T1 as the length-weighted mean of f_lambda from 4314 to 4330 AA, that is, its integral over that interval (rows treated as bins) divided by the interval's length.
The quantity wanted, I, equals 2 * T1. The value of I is 3.6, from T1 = 1.8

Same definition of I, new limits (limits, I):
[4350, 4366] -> 3.9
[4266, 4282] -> 3.4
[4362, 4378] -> 4.1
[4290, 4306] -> 2.8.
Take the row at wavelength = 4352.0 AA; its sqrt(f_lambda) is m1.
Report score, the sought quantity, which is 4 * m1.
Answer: 5.3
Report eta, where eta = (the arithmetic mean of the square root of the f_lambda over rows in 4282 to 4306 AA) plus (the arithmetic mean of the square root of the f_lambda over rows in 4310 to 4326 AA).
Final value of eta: 2.52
